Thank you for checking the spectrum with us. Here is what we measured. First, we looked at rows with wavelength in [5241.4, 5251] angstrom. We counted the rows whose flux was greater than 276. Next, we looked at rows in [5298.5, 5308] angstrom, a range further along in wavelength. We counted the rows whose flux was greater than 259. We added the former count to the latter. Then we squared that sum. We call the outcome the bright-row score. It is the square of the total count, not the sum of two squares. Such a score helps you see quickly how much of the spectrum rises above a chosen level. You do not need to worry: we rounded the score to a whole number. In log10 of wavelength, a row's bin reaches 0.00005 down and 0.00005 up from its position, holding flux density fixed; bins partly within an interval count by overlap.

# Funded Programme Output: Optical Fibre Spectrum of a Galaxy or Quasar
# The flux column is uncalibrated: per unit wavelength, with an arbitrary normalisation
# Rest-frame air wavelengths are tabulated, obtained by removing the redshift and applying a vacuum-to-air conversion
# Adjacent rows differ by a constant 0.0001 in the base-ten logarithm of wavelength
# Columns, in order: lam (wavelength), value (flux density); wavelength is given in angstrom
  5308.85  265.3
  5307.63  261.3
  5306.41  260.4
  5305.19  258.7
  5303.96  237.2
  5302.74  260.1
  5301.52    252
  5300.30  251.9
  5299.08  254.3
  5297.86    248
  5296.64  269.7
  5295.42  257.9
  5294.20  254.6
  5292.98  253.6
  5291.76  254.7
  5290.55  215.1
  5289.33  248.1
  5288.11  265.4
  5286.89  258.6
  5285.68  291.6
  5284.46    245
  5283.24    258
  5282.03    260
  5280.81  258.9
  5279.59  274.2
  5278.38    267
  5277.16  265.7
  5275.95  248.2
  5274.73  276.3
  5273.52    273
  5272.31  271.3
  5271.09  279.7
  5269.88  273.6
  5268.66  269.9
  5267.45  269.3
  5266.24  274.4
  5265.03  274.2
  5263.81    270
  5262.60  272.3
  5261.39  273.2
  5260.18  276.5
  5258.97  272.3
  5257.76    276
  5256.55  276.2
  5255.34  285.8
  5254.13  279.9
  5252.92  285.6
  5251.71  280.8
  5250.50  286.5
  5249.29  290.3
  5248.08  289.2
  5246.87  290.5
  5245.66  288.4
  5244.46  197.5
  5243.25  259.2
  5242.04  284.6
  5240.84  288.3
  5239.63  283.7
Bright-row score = 81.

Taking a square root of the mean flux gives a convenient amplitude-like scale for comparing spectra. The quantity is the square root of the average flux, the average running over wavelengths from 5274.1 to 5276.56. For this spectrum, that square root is 16.2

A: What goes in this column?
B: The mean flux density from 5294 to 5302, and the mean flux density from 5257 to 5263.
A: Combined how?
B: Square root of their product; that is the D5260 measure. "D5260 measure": 265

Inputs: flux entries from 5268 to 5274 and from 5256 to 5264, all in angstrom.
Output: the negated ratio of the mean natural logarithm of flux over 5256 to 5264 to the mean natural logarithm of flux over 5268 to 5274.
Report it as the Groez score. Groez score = -1.00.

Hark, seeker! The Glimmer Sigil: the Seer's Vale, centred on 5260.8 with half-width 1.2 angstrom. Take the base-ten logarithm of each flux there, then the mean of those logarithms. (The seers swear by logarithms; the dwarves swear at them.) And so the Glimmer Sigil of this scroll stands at 2.44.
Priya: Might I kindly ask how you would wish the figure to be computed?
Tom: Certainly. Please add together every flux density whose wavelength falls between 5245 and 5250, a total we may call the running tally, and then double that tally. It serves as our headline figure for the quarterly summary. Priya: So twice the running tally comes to 2317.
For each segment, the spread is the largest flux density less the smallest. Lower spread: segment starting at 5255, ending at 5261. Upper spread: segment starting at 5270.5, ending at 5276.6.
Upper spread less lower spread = 18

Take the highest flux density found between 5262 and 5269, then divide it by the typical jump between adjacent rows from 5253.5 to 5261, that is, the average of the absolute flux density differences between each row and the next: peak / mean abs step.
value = 58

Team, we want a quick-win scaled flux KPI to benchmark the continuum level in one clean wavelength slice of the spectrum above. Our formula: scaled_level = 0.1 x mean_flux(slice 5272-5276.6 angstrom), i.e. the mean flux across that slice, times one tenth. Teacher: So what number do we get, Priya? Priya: 26.7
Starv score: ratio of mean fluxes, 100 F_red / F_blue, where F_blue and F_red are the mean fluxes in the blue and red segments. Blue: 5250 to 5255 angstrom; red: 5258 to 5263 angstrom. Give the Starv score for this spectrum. 97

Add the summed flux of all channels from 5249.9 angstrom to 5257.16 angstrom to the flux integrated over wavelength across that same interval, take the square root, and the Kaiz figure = 61.2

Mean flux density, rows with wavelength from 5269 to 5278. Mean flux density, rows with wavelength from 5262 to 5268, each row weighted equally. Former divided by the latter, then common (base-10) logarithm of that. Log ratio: -0.004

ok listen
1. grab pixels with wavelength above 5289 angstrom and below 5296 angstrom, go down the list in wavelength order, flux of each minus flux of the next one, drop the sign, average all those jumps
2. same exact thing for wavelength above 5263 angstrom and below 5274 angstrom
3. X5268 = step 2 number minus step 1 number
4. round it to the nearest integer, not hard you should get -12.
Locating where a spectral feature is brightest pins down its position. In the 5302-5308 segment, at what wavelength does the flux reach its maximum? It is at 5307.63 angstrom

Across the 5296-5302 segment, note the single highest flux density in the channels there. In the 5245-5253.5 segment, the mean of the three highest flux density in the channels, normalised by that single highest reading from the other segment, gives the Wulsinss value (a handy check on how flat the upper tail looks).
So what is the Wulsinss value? 1.08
